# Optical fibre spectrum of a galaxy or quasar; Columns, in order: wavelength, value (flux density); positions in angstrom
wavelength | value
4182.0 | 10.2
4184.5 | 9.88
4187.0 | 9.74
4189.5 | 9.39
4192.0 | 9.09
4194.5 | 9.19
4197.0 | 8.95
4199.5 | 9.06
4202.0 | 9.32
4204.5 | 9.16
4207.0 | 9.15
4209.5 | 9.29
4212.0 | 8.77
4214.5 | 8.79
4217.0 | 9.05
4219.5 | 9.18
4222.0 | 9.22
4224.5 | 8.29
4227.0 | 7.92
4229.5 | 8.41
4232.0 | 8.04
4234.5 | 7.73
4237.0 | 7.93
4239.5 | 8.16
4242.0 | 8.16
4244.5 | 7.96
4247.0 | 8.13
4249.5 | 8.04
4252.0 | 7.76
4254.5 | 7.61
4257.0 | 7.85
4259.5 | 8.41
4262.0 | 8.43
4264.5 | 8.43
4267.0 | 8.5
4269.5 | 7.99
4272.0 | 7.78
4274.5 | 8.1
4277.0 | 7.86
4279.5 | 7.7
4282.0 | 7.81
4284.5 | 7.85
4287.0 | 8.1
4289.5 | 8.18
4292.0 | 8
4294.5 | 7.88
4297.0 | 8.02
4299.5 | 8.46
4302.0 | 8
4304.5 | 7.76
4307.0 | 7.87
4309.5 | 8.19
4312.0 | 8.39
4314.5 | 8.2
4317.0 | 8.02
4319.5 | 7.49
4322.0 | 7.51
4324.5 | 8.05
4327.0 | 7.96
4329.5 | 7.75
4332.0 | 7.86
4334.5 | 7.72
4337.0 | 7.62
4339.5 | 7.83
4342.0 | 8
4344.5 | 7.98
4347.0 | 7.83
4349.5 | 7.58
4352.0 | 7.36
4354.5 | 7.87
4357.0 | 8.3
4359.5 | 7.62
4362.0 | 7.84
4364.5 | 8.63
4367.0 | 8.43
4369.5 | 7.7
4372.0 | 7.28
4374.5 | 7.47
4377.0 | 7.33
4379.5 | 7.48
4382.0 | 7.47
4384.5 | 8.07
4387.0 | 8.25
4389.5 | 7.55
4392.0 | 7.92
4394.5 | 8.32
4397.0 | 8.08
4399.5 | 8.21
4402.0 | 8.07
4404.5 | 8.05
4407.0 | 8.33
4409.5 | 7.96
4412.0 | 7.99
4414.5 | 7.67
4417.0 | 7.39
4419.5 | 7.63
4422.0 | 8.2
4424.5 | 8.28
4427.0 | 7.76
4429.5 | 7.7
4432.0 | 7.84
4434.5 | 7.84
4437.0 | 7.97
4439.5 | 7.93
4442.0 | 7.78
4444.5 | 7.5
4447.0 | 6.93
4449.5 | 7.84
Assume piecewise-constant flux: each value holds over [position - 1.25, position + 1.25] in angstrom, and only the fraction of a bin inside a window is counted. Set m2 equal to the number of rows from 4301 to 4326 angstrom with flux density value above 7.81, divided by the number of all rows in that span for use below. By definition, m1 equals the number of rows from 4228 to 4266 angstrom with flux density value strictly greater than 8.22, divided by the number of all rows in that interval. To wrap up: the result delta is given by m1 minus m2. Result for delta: -0.43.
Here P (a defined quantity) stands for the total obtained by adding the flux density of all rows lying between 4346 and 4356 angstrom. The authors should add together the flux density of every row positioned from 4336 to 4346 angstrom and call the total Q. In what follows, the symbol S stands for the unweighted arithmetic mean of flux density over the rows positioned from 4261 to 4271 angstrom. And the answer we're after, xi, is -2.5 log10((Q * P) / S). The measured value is -5.16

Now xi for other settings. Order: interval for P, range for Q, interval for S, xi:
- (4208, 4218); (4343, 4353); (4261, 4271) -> -5.30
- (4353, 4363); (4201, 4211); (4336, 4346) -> -5.43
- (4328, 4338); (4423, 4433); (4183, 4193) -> -5.03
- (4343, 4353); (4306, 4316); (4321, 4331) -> -5.27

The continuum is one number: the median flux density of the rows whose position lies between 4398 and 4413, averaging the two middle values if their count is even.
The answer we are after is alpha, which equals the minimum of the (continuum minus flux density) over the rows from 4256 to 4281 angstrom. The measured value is -0.4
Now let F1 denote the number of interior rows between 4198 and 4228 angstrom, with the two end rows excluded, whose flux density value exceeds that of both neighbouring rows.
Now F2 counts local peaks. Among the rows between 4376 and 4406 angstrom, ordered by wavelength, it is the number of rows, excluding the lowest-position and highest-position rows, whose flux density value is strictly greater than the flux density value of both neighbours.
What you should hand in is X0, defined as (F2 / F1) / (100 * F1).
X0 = 0.0044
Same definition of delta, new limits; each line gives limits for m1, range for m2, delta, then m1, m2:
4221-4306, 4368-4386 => 0.09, 0.24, 0.1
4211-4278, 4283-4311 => -0.50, 0.41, 0.9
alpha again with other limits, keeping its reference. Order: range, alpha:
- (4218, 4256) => -1.2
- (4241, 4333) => -0.4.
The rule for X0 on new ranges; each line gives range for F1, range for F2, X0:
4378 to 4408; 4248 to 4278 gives 0.0022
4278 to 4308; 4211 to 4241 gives 0.0050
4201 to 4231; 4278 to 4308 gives 0.0050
